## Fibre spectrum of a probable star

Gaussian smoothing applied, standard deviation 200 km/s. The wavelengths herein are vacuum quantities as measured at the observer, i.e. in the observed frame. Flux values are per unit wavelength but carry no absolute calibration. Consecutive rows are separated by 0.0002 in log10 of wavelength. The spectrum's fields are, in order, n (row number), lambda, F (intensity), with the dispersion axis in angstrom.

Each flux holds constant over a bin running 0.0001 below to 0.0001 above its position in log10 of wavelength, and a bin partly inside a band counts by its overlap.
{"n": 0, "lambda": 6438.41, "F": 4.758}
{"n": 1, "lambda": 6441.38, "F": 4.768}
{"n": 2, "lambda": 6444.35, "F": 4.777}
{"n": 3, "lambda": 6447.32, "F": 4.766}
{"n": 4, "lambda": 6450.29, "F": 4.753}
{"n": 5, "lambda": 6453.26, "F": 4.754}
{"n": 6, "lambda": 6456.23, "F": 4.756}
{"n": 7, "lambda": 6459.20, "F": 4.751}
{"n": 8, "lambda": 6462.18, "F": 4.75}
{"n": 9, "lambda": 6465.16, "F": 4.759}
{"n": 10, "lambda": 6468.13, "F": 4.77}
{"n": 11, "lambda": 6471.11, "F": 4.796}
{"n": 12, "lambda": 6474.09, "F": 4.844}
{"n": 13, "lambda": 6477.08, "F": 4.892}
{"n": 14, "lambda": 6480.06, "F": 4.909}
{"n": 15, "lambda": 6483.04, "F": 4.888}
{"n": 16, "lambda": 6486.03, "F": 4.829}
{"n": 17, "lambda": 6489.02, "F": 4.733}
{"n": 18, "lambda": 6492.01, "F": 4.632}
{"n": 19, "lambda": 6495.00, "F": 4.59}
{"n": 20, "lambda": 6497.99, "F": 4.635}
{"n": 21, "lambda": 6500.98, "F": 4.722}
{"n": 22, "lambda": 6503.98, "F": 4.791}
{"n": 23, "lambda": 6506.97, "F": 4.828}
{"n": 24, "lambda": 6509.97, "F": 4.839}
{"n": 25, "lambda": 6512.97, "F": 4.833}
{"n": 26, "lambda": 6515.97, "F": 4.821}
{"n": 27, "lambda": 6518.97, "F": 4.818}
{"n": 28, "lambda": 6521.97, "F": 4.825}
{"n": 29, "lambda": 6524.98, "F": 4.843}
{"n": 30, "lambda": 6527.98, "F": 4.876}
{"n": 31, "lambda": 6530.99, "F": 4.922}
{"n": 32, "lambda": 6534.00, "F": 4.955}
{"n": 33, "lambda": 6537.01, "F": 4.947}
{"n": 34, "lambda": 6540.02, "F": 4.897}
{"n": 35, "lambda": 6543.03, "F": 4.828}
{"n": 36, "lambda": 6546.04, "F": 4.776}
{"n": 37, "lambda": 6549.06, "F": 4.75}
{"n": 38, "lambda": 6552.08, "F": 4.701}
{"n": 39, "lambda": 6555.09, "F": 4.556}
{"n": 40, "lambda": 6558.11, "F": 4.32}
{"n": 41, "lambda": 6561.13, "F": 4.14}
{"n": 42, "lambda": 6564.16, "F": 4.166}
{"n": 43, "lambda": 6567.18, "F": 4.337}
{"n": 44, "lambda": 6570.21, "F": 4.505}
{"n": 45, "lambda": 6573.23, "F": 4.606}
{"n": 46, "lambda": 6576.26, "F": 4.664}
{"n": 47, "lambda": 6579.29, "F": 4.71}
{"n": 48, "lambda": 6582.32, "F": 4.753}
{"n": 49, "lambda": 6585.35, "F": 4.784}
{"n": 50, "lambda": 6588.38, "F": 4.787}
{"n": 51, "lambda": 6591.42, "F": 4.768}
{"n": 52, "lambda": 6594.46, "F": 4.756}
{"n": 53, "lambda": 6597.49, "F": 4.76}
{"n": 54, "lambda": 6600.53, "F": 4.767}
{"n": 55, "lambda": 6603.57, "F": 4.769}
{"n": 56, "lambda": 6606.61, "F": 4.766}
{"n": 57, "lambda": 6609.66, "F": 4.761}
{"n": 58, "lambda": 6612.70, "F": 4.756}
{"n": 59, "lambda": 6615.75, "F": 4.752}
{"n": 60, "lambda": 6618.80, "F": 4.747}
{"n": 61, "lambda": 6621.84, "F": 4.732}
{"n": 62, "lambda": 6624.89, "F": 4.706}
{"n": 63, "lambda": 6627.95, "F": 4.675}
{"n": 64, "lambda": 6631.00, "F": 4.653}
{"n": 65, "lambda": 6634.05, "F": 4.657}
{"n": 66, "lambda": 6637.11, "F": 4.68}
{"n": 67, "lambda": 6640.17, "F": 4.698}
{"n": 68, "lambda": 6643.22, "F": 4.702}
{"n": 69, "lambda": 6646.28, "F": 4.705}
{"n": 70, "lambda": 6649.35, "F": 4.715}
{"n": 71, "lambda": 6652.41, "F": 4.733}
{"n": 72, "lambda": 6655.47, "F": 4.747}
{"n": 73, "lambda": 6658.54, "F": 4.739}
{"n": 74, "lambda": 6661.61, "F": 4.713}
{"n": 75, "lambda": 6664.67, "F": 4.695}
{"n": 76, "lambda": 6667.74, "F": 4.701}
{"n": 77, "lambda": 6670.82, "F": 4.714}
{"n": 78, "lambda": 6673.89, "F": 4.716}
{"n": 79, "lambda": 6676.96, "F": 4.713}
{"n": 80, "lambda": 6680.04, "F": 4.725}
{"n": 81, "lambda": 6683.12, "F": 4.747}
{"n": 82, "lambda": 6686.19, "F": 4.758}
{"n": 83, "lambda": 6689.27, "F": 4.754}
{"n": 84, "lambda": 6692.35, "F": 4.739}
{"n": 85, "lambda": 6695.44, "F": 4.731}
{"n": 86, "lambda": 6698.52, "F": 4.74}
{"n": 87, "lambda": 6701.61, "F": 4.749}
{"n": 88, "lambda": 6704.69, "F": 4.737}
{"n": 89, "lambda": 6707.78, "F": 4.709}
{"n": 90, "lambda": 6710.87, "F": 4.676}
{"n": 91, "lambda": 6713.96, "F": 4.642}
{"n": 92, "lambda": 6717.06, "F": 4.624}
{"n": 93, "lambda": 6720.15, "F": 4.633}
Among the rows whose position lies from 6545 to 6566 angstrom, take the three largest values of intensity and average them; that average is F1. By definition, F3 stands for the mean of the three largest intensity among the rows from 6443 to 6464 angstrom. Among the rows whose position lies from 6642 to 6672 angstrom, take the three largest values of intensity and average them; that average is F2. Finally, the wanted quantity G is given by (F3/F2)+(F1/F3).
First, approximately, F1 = 4.74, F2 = 4.74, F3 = 4.77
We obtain 2.00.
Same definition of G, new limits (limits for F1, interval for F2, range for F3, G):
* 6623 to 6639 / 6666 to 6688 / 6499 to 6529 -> 1.99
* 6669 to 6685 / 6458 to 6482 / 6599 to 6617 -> 1.97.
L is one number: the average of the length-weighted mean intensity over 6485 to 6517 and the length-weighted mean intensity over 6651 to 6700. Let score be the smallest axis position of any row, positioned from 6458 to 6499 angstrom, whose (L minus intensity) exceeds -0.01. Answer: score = 6489.02 angstrom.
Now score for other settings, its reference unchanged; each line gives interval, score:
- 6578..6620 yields 6579.29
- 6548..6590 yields 6552.08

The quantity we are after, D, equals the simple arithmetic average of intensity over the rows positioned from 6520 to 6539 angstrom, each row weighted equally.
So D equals 4.89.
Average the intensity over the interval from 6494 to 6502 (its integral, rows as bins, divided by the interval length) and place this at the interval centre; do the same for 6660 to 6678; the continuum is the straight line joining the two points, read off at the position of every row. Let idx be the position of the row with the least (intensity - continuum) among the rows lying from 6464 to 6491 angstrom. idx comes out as 6489.02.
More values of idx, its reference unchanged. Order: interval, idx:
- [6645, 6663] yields 6646.28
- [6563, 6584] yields 6564.16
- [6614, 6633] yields 6631.00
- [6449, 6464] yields 6462.18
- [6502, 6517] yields 6503.98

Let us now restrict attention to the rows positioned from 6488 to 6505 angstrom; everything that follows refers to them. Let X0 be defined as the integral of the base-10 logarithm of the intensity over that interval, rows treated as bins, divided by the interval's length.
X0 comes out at 0.670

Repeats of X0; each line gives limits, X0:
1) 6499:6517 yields 0.681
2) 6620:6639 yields 0.671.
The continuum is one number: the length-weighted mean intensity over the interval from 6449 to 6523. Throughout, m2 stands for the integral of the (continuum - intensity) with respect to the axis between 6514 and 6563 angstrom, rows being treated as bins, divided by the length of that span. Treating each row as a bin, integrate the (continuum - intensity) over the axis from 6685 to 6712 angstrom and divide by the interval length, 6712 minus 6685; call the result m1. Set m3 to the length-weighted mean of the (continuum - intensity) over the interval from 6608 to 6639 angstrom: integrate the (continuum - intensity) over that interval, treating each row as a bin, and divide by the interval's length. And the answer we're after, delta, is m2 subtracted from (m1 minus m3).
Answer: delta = -0.06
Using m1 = 0.048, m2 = 0.036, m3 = 0.069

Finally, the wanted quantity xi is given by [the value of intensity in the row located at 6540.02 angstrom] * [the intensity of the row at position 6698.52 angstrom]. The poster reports 23.2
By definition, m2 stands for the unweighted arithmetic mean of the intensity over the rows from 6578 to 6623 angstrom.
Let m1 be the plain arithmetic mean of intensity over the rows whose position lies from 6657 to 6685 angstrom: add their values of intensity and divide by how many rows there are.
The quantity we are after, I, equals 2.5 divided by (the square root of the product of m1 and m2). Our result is 0.528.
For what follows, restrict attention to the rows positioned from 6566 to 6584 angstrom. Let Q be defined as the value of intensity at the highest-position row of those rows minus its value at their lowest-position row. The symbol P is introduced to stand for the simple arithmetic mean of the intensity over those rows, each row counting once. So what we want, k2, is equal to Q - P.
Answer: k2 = -4.18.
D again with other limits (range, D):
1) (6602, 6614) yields 4.76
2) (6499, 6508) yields 4.78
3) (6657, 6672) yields 4.71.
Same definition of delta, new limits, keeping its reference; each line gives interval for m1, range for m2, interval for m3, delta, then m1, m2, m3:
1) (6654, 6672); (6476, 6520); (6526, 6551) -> 0.15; 0.063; -0.002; -0.084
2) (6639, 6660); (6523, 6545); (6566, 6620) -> 0.10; 0.061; -0.110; 0.071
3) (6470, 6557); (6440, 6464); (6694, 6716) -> -0.11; -0.019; 0.022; 0.071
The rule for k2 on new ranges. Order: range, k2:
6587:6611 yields -4.79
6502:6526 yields -4.77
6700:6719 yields -4.81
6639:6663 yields -4.70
